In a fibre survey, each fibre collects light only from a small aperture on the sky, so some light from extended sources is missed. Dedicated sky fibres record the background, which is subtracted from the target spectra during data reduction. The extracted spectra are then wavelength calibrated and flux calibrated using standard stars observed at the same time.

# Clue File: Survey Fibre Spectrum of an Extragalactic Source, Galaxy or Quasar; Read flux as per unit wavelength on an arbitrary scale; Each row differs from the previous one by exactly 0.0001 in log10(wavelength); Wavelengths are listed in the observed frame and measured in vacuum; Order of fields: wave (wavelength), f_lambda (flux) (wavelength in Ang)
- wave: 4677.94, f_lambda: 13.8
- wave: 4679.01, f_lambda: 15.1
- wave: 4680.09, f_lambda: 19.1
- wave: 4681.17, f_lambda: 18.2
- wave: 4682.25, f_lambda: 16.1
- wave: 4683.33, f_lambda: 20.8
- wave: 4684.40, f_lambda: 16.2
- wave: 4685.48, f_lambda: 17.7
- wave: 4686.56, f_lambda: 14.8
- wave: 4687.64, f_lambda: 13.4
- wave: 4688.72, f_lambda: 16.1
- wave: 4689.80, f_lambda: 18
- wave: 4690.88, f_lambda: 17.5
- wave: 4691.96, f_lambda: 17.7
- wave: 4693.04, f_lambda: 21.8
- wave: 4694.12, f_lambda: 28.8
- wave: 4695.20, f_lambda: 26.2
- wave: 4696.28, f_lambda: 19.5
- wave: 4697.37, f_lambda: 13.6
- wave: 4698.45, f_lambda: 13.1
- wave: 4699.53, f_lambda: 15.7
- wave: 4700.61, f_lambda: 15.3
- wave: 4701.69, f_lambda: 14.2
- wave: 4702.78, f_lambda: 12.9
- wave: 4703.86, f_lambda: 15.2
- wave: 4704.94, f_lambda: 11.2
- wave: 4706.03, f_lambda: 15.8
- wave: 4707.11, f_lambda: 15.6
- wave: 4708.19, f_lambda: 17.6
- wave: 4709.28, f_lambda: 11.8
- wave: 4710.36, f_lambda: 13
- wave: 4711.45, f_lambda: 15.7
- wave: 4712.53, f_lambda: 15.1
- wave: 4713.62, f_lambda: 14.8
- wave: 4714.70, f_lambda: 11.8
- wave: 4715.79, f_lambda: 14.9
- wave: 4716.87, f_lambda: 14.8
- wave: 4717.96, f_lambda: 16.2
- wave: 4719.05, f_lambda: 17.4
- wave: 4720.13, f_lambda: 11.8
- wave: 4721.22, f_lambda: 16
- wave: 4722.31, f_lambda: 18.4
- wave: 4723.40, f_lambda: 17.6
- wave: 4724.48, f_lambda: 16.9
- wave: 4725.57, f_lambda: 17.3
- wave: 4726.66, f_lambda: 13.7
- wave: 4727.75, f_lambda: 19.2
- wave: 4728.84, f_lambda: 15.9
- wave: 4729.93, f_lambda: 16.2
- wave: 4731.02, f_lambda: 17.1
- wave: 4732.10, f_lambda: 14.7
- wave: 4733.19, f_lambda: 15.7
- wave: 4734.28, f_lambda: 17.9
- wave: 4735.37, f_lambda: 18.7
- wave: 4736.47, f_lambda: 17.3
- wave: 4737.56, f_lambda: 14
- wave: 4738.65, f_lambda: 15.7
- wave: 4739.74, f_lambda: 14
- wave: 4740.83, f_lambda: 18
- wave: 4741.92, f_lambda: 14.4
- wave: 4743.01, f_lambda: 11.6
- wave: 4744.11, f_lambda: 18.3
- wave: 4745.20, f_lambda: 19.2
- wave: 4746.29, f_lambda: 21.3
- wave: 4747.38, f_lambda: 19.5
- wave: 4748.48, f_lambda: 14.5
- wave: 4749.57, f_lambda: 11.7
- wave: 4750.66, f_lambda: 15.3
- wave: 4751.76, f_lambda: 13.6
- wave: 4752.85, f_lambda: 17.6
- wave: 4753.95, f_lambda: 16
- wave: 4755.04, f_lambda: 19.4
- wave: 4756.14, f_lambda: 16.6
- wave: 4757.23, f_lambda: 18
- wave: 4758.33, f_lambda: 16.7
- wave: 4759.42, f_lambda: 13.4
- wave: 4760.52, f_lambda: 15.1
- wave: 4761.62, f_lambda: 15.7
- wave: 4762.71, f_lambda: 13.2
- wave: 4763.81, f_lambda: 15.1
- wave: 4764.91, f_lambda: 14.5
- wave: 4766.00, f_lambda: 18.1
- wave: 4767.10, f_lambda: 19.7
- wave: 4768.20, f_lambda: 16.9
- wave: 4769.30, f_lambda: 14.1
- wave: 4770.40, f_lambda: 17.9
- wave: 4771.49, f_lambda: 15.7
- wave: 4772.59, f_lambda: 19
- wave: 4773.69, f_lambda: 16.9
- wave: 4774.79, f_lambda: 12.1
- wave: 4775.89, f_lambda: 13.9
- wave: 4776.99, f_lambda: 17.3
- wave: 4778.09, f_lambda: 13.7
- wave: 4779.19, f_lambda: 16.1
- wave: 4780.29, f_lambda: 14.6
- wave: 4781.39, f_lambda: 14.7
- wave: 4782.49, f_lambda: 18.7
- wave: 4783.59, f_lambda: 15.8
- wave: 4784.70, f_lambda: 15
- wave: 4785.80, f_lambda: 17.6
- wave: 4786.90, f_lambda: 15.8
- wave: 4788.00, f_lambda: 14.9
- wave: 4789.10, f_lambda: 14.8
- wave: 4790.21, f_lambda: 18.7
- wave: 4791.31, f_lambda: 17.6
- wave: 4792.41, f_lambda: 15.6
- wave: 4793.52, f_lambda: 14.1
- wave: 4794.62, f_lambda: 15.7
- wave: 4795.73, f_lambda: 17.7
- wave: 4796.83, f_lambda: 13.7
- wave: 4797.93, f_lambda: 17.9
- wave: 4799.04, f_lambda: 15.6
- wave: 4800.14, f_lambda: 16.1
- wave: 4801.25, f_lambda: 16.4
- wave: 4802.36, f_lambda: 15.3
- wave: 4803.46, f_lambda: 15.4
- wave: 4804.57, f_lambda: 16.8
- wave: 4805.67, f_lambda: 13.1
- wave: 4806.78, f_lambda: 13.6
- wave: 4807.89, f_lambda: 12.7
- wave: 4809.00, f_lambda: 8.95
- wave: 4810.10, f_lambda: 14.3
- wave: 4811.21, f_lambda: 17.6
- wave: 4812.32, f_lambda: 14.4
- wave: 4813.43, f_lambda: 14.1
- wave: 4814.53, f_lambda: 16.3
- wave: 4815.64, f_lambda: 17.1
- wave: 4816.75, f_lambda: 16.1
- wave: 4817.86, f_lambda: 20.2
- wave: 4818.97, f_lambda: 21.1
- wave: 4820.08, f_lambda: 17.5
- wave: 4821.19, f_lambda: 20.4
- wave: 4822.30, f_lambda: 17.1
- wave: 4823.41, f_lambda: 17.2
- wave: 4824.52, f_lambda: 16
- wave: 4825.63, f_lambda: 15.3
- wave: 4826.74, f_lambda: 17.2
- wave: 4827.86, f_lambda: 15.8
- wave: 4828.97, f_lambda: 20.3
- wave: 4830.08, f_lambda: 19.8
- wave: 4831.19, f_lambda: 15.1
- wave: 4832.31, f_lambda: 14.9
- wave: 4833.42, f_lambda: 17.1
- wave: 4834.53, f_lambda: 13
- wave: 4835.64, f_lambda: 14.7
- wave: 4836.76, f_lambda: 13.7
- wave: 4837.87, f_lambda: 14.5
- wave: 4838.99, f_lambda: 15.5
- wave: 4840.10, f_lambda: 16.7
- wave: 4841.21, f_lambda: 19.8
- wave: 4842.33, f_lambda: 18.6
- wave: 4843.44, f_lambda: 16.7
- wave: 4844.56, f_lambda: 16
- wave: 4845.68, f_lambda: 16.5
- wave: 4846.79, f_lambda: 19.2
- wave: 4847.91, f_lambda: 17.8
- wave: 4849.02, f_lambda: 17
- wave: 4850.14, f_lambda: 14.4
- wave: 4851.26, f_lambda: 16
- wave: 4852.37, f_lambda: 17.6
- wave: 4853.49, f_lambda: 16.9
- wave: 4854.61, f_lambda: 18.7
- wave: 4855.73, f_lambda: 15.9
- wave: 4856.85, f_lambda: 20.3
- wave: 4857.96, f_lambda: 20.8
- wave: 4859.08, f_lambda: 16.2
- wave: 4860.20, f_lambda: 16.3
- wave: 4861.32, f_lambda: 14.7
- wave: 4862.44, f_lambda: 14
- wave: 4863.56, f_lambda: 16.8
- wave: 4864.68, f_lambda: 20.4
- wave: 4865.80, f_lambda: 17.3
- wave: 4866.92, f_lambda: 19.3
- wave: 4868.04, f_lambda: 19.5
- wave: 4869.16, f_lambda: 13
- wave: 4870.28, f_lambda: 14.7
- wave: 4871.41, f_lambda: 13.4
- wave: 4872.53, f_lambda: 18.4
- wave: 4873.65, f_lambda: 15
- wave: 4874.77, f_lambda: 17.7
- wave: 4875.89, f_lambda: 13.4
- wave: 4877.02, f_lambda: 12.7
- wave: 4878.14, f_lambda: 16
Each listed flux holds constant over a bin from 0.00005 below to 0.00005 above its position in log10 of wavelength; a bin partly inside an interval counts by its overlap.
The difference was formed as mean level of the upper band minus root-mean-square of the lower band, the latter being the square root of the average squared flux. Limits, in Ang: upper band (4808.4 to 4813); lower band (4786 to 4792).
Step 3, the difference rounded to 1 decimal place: -2.6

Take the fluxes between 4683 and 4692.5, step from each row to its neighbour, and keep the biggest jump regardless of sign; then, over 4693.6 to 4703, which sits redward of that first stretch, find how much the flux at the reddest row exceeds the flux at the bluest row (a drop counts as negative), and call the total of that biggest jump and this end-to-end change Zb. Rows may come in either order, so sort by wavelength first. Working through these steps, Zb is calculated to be -11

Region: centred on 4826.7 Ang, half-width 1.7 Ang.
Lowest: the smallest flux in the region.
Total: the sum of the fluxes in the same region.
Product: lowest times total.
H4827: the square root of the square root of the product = 5.2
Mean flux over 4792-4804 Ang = 15.77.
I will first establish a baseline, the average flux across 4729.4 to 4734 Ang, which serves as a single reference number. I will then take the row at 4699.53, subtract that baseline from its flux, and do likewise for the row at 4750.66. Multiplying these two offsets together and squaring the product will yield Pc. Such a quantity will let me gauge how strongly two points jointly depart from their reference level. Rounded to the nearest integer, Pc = 0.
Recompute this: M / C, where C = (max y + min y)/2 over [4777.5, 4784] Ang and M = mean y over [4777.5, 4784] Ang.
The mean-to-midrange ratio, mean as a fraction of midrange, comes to 0.96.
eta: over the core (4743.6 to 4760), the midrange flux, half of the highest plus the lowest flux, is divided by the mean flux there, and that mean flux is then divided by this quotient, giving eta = 17.0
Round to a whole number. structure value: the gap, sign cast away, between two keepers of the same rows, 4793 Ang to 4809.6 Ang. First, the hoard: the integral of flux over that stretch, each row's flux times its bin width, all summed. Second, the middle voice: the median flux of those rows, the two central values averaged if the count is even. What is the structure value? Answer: 231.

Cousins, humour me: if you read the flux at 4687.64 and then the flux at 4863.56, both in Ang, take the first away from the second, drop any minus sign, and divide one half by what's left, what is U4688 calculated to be 0.15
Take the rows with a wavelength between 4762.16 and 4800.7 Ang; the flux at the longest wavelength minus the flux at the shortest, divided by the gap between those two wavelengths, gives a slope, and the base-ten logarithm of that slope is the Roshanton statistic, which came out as -1.1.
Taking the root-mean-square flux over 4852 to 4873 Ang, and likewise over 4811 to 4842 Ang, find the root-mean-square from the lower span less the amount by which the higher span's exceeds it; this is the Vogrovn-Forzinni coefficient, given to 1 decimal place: 16.5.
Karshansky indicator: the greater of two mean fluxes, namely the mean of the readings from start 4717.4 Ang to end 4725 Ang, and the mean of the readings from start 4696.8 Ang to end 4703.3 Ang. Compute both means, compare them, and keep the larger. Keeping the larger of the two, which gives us 16.3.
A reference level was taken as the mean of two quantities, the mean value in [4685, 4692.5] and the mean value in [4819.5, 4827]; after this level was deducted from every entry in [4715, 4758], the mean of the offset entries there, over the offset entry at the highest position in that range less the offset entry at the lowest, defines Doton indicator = -0.2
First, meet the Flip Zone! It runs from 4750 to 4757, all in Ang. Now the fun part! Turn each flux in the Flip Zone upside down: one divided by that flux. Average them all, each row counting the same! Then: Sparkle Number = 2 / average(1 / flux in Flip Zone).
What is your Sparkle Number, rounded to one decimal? 32.4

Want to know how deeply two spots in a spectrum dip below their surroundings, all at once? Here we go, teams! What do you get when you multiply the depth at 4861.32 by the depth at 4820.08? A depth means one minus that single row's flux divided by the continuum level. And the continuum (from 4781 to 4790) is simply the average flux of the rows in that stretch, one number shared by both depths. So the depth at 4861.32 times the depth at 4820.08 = -0.008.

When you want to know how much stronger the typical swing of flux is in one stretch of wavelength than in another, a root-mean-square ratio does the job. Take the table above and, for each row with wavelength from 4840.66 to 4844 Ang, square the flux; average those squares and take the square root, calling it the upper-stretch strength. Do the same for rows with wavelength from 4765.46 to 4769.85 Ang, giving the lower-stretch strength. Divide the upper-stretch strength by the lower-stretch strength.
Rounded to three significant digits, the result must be 1.06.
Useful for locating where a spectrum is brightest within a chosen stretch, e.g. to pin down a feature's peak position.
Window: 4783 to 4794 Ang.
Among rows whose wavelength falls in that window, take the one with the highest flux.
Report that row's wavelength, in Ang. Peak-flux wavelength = 4790.21 Ang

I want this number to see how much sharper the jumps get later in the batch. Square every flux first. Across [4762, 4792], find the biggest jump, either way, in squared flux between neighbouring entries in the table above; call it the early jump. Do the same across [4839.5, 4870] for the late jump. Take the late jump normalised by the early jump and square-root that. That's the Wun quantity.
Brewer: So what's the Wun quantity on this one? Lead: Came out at 1.2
